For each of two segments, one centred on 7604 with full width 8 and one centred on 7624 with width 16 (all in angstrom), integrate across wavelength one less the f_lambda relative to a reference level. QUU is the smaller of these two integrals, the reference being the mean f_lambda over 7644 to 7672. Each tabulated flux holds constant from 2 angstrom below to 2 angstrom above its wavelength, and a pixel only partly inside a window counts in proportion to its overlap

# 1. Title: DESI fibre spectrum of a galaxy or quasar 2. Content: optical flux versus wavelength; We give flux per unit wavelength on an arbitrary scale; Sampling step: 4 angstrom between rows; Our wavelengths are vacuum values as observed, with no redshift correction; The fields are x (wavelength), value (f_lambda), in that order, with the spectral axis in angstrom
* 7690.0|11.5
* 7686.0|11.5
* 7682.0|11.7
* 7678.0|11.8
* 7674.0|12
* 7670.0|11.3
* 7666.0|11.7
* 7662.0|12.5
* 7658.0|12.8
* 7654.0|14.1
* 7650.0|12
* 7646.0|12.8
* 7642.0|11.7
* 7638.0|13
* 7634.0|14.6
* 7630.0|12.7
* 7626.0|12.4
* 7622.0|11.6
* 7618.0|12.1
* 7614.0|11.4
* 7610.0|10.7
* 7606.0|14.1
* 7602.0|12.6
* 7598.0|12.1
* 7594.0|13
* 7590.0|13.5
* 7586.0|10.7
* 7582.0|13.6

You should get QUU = -0.57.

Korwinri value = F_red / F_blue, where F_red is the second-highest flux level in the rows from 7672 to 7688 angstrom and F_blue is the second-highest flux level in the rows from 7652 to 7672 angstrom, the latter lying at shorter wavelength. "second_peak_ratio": 0.92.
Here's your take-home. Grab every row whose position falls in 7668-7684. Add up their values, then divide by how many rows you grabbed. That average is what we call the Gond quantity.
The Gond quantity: 11.7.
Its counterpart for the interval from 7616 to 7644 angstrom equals 12.6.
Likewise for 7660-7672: 11.8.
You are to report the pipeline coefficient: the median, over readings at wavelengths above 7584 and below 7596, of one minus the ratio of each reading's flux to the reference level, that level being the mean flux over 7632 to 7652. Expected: -0.014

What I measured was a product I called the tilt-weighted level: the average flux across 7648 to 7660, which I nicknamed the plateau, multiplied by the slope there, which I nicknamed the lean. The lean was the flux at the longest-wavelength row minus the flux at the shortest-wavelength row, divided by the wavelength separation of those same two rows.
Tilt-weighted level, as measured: 1.3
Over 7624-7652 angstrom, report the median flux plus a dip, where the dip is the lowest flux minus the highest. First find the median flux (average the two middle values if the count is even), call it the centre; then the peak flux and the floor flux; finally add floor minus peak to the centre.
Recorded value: 9.8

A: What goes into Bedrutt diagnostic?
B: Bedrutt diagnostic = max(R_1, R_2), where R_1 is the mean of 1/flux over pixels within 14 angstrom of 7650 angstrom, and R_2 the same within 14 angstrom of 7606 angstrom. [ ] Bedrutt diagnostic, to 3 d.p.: 0.082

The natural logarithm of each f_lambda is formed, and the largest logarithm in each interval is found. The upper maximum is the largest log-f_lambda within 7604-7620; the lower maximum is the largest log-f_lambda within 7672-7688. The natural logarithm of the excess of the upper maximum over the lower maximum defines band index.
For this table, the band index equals -1.82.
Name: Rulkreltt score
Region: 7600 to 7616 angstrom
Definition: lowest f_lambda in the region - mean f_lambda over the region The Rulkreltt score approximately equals -1.5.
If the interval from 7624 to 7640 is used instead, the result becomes -0.8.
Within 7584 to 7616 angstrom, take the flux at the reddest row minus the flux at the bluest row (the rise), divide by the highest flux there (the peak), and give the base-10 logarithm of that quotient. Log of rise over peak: -1.3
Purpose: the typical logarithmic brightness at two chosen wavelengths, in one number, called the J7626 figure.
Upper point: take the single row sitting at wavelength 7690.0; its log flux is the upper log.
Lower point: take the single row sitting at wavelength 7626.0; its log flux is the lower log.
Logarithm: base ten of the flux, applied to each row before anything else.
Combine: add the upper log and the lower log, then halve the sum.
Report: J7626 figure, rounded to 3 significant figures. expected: 1.08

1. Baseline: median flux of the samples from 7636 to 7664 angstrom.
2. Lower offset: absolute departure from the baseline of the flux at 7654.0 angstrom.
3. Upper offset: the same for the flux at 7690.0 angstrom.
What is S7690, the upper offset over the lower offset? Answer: 1.0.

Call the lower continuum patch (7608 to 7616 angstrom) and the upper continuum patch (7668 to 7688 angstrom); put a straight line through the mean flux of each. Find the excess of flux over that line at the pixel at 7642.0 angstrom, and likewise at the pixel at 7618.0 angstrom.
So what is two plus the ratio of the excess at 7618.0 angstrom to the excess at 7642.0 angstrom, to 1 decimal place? 4.7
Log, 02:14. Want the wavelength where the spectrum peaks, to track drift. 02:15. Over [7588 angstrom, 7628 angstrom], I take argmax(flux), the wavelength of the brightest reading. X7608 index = 7606.0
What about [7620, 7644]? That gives 7634.0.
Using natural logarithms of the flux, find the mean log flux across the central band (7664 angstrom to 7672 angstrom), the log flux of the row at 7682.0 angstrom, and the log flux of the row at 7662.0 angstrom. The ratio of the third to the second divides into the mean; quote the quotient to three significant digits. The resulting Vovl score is 2.38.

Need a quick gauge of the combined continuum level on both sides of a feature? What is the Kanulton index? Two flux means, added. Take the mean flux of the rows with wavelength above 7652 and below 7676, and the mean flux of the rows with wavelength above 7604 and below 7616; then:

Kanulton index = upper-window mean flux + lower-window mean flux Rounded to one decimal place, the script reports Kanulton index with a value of 24.5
